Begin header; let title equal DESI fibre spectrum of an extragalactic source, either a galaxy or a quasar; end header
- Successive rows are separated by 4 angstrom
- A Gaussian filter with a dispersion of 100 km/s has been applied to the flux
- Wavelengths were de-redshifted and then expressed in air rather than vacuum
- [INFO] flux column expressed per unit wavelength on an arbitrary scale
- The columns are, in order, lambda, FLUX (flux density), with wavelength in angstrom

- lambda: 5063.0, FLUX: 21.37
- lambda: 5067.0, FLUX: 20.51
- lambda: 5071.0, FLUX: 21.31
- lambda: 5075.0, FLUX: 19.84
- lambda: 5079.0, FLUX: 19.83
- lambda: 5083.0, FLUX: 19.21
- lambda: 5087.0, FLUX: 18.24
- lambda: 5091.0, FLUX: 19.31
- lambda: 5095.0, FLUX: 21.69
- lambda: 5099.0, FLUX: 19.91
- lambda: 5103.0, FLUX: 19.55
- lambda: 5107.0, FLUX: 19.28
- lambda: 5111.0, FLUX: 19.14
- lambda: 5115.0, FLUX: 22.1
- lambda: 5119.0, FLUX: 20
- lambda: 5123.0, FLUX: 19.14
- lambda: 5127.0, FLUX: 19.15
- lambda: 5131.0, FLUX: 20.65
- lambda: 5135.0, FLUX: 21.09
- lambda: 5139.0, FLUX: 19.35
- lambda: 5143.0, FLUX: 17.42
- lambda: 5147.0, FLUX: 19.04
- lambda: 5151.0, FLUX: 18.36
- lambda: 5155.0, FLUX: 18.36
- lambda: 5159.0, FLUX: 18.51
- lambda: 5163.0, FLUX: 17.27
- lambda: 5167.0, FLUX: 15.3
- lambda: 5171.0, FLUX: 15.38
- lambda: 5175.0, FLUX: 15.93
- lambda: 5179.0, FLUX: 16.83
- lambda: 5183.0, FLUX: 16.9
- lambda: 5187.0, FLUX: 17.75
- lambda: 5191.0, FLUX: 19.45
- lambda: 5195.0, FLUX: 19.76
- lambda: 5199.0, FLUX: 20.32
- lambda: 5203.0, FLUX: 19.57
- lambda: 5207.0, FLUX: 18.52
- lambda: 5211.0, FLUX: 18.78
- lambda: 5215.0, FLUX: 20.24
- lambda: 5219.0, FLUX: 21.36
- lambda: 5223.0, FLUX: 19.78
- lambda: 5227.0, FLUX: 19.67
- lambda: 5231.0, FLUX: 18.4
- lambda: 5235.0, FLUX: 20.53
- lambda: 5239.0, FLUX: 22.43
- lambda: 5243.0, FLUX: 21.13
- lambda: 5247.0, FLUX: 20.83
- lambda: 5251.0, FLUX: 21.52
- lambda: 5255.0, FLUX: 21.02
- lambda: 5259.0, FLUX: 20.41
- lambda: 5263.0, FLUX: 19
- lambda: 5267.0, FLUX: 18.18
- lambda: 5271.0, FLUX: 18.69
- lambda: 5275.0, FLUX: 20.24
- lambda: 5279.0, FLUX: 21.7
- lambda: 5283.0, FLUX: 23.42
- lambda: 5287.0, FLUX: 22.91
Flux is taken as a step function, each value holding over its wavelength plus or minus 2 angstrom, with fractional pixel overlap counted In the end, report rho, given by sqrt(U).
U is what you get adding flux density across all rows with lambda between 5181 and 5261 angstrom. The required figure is 20.0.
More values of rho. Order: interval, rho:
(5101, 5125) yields 10.9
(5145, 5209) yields 16.9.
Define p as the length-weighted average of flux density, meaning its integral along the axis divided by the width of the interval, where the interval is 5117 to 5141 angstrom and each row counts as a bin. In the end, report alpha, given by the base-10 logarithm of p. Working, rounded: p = 19.9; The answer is 1.299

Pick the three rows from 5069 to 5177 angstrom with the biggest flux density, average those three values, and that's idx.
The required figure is 21.7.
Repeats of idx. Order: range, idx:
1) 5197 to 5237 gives 20.7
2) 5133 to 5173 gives 19.8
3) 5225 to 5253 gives 21.7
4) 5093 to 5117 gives 21.2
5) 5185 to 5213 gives 19.9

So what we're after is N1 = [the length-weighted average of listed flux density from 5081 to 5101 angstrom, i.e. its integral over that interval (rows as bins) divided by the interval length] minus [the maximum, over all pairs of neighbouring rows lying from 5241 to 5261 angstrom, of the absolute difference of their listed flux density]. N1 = 19.0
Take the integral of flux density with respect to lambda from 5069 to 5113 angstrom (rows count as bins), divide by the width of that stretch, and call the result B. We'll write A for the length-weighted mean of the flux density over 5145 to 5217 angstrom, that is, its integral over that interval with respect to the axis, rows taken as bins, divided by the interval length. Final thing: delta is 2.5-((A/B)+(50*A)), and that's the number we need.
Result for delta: -905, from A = 18.1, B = 19.8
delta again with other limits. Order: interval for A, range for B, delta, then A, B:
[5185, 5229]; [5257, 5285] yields -977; 19.6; 20.2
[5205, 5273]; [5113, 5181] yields -1000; 20.0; 18.5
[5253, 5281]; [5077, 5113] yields -993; 19.9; 19.6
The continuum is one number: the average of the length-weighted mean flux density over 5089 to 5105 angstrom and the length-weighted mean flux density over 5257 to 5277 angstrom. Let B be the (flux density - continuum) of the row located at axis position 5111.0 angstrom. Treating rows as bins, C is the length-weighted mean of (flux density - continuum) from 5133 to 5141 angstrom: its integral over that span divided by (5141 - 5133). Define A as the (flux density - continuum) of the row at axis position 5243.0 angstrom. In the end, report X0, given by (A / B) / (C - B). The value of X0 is -2.3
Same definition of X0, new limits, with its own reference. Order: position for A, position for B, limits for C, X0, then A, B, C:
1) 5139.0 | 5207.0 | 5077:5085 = 0.3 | 0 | -1.19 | -0.19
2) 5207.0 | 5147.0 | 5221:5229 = 2.6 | -1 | -0.67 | 0.02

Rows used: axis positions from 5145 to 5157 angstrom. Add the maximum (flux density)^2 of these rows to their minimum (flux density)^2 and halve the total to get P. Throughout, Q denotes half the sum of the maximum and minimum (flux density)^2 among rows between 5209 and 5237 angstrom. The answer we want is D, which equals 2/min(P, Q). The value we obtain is 0.0057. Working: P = 350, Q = 397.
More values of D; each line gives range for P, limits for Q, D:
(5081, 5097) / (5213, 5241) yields 0.0050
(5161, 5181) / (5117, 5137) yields 0.0075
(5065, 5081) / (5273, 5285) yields 0.0047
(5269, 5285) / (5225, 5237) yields 0.0053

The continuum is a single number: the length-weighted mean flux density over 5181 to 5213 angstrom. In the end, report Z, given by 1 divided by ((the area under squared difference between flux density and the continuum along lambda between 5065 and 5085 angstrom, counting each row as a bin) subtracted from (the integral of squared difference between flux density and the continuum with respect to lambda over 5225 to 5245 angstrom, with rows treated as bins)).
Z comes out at 0.0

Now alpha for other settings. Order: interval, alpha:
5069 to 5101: 1.299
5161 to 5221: 1.261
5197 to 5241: 1.300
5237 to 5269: 1.313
